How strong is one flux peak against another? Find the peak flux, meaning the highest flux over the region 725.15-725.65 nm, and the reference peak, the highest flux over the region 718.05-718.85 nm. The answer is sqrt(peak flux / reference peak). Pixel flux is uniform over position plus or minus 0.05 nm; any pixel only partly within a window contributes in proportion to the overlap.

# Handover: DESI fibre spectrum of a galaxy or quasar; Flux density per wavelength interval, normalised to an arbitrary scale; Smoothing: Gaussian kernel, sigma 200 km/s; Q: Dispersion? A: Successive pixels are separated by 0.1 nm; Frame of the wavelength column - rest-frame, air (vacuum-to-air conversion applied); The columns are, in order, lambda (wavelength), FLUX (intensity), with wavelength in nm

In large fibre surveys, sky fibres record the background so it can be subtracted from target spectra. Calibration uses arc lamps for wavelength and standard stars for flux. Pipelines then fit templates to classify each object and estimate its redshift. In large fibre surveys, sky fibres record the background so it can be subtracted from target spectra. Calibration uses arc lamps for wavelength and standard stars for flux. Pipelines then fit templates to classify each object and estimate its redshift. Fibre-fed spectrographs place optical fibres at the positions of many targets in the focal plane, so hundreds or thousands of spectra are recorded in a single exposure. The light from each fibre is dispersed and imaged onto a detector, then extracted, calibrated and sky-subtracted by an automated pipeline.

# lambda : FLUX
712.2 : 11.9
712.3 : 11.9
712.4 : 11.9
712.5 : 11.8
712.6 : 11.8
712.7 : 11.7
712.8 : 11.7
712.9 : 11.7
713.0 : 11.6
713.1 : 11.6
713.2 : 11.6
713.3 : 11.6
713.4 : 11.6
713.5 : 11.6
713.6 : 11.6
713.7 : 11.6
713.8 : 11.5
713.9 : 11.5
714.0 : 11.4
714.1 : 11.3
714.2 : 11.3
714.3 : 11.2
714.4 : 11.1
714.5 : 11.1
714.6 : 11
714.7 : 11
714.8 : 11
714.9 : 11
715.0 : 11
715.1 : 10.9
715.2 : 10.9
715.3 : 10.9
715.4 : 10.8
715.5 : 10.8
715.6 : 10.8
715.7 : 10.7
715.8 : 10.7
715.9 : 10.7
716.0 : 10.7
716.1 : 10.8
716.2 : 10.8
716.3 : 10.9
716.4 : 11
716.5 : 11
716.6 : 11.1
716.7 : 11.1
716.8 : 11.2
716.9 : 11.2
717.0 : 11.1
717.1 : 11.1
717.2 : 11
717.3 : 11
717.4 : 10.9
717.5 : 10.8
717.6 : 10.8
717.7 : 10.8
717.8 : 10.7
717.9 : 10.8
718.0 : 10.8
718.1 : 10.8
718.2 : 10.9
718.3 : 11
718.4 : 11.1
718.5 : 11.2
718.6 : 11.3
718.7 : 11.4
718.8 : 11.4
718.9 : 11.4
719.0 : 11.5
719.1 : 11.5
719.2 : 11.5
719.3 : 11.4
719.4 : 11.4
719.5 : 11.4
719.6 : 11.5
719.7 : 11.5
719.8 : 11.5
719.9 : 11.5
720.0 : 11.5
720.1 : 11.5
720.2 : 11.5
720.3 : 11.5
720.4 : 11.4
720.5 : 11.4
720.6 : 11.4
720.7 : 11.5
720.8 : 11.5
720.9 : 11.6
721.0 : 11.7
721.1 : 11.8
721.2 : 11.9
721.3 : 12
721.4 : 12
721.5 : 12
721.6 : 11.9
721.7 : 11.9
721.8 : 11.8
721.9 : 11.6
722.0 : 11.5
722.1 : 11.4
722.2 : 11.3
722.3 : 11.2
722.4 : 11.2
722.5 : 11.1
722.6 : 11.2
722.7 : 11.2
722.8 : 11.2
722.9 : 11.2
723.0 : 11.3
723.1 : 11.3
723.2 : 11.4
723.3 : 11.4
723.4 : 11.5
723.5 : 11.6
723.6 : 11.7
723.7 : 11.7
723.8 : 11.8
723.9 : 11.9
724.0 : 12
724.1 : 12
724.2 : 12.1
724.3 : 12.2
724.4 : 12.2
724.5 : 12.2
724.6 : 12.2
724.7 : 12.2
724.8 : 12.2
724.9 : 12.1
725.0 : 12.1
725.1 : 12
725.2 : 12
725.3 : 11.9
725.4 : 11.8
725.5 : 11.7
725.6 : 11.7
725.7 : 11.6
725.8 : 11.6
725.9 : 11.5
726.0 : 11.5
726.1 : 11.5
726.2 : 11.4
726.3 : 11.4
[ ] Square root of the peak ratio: 1.03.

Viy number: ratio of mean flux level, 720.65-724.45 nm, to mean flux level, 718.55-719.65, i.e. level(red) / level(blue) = 1.02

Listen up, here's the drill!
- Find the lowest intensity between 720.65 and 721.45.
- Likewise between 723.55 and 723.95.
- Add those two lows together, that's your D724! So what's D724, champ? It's 23.2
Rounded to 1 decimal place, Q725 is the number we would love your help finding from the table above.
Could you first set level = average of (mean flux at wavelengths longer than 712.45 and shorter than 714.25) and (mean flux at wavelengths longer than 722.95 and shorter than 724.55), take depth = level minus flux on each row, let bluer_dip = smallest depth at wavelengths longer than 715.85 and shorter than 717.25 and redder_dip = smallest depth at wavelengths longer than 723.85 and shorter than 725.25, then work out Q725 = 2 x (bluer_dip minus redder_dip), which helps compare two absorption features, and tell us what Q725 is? 2.0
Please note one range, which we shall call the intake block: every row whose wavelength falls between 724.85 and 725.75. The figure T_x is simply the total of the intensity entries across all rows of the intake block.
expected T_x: 107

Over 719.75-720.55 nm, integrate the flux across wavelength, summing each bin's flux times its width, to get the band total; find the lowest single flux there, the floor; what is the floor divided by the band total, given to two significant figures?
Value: 1.2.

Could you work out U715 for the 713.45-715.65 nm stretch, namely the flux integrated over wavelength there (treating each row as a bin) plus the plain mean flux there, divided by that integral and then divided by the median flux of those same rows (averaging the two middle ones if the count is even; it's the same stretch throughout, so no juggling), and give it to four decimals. 0.1316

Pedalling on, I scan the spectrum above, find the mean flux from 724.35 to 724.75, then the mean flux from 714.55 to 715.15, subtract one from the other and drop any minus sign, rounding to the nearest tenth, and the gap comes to 1.2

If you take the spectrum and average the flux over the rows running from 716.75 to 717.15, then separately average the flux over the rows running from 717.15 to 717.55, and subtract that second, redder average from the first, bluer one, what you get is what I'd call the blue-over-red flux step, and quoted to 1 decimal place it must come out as 0.2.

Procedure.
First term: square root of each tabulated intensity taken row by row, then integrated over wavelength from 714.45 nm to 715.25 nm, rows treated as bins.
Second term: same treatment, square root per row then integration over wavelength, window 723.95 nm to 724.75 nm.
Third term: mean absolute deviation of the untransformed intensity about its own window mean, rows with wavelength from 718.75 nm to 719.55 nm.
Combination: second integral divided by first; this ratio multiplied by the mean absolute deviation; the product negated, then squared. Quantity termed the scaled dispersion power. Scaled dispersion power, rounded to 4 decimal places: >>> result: 0.0024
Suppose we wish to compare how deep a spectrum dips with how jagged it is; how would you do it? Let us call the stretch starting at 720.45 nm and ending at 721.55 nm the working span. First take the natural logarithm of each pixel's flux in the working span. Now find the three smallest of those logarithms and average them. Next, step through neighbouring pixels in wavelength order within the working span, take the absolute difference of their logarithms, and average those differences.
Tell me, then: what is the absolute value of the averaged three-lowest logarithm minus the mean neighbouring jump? 2.43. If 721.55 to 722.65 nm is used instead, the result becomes 2.41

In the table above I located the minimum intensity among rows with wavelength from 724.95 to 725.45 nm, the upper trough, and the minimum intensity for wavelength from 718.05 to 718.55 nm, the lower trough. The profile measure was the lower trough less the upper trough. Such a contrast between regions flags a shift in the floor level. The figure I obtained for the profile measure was -1.0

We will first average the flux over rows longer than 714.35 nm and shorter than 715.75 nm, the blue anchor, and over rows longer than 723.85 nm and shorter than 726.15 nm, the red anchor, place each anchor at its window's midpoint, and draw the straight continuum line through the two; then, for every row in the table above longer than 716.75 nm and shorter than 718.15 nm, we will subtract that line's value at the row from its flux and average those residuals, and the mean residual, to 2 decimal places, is -0.24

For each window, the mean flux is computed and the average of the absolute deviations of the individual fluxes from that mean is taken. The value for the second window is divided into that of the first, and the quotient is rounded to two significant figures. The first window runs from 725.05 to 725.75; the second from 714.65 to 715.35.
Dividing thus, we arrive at 2.7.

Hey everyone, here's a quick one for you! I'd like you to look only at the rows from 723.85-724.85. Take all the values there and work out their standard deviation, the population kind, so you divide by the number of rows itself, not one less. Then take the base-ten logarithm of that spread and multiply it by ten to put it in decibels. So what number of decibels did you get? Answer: -9.7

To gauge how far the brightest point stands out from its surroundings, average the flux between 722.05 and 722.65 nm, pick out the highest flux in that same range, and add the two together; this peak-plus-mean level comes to 22.6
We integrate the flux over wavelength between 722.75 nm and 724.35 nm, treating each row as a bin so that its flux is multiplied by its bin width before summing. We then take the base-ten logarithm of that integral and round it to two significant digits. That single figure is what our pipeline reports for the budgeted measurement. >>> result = 1.3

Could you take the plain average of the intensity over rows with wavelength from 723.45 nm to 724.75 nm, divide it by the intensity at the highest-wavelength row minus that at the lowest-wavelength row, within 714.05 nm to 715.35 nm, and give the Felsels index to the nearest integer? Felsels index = -30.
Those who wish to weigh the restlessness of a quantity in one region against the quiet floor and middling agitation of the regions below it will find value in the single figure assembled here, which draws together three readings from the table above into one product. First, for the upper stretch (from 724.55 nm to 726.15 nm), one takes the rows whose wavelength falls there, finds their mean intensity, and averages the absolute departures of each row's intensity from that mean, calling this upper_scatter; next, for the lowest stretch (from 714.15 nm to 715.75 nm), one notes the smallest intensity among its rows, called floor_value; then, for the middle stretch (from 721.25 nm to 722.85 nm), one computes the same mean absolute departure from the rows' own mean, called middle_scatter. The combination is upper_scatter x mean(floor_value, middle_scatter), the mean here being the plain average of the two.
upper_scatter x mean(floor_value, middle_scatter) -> 1.31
